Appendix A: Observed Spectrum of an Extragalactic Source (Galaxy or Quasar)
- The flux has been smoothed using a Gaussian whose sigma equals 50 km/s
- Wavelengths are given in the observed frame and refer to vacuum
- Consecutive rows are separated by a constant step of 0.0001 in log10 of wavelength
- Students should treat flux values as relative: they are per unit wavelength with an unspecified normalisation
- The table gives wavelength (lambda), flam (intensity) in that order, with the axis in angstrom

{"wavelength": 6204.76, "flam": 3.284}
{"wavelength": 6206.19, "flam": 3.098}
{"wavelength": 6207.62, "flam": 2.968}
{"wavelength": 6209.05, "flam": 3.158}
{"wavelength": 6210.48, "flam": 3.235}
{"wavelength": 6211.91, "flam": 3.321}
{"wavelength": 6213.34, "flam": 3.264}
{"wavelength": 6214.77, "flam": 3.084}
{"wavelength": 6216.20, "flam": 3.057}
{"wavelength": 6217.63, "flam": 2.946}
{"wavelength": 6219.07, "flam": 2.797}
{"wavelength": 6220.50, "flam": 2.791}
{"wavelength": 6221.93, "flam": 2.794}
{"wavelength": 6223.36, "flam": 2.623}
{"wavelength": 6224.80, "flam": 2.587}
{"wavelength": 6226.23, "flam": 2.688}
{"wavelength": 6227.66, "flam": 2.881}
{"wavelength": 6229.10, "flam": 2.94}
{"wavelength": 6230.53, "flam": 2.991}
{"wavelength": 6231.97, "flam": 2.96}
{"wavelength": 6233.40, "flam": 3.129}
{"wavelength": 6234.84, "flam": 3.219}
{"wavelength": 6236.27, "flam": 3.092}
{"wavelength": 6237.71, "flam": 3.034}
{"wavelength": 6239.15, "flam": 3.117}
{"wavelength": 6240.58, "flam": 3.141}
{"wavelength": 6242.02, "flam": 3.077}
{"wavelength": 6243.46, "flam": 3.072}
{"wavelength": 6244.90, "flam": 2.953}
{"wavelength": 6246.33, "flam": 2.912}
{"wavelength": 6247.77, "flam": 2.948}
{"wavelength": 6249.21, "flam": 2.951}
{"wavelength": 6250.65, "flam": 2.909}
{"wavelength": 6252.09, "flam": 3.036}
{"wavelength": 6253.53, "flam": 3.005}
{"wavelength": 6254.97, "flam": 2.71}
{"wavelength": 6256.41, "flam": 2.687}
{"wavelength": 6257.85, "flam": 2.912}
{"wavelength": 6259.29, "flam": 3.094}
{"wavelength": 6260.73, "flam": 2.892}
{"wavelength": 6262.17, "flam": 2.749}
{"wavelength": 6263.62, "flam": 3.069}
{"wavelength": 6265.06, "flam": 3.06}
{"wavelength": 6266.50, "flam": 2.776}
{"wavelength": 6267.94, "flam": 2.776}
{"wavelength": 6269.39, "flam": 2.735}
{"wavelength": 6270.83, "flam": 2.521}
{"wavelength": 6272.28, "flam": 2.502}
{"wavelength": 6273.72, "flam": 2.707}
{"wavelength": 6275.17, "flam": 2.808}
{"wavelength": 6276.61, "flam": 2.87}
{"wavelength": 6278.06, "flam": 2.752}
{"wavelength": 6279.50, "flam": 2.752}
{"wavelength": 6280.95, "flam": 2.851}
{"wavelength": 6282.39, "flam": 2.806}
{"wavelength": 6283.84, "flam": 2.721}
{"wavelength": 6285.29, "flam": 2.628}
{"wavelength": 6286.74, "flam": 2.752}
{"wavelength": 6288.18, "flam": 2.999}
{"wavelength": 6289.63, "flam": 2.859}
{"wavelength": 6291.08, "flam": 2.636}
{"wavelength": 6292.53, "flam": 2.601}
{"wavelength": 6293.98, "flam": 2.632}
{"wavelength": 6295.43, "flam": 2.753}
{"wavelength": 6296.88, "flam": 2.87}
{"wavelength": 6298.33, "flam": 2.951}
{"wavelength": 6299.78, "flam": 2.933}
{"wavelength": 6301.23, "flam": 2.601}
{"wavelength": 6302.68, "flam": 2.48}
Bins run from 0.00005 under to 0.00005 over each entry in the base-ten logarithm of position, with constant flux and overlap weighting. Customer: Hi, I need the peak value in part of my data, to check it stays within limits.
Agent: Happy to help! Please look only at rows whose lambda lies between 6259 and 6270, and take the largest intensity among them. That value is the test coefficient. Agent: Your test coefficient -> 3.094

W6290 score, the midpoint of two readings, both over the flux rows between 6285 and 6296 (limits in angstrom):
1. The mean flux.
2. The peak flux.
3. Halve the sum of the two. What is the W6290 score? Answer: 2.87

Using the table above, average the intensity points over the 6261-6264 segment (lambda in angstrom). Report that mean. 2.9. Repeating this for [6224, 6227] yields 2.6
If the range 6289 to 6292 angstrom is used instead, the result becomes 2.7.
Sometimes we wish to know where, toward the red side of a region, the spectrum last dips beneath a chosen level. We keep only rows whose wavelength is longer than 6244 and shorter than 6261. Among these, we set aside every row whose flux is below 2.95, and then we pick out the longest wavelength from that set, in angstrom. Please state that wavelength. 6260.73 angstrom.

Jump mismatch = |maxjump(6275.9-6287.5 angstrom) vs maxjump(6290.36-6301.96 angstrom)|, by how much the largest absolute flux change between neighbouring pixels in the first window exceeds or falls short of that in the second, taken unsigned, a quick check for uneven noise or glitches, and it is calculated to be 0.21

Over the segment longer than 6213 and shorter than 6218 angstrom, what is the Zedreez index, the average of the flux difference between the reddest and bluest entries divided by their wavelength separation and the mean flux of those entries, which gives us 1.51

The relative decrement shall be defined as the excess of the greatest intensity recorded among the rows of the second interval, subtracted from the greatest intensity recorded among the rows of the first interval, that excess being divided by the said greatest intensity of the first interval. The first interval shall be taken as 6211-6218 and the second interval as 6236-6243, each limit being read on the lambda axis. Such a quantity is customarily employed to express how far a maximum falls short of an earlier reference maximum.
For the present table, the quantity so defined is 0.054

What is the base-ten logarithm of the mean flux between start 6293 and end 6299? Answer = 0.45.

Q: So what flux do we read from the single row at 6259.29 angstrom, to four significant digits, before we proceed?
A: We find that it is 3.094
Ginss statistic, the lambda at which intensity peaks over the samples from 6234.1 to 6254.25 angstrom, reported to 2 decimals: 6234.84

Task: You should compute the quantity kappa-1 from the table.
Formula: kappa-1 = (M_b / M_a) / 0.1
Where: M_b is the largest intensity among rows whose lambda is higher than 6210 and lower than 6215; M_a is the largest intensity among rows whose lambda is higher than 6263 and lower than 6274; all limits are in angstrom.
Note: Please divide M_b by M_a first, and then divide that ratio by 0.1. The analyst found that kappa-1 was 10.8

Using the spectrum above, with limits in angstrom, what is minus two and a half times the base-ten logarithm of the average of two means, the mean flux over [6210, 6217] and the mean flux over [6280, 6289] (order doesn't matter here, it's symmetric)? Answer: -1.19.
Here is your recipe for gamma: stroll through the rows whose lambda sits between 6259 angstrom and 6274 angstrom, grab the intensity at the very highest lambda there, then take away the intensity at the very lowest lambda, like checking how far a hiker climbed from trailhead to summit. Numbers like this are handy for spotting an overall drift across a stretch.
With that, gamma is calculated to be -0.39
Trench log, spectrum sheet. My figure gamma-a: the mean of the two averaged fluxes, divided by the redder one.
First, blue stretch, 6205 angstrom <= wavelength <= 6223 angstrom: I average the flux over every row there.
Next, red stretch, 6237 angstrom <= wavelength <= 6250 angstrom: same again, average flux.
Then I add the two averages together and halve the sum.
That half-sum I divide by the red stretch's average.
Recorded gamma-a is 1.00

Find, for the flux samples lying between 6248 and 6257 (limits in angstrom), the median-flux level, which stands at 2.93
